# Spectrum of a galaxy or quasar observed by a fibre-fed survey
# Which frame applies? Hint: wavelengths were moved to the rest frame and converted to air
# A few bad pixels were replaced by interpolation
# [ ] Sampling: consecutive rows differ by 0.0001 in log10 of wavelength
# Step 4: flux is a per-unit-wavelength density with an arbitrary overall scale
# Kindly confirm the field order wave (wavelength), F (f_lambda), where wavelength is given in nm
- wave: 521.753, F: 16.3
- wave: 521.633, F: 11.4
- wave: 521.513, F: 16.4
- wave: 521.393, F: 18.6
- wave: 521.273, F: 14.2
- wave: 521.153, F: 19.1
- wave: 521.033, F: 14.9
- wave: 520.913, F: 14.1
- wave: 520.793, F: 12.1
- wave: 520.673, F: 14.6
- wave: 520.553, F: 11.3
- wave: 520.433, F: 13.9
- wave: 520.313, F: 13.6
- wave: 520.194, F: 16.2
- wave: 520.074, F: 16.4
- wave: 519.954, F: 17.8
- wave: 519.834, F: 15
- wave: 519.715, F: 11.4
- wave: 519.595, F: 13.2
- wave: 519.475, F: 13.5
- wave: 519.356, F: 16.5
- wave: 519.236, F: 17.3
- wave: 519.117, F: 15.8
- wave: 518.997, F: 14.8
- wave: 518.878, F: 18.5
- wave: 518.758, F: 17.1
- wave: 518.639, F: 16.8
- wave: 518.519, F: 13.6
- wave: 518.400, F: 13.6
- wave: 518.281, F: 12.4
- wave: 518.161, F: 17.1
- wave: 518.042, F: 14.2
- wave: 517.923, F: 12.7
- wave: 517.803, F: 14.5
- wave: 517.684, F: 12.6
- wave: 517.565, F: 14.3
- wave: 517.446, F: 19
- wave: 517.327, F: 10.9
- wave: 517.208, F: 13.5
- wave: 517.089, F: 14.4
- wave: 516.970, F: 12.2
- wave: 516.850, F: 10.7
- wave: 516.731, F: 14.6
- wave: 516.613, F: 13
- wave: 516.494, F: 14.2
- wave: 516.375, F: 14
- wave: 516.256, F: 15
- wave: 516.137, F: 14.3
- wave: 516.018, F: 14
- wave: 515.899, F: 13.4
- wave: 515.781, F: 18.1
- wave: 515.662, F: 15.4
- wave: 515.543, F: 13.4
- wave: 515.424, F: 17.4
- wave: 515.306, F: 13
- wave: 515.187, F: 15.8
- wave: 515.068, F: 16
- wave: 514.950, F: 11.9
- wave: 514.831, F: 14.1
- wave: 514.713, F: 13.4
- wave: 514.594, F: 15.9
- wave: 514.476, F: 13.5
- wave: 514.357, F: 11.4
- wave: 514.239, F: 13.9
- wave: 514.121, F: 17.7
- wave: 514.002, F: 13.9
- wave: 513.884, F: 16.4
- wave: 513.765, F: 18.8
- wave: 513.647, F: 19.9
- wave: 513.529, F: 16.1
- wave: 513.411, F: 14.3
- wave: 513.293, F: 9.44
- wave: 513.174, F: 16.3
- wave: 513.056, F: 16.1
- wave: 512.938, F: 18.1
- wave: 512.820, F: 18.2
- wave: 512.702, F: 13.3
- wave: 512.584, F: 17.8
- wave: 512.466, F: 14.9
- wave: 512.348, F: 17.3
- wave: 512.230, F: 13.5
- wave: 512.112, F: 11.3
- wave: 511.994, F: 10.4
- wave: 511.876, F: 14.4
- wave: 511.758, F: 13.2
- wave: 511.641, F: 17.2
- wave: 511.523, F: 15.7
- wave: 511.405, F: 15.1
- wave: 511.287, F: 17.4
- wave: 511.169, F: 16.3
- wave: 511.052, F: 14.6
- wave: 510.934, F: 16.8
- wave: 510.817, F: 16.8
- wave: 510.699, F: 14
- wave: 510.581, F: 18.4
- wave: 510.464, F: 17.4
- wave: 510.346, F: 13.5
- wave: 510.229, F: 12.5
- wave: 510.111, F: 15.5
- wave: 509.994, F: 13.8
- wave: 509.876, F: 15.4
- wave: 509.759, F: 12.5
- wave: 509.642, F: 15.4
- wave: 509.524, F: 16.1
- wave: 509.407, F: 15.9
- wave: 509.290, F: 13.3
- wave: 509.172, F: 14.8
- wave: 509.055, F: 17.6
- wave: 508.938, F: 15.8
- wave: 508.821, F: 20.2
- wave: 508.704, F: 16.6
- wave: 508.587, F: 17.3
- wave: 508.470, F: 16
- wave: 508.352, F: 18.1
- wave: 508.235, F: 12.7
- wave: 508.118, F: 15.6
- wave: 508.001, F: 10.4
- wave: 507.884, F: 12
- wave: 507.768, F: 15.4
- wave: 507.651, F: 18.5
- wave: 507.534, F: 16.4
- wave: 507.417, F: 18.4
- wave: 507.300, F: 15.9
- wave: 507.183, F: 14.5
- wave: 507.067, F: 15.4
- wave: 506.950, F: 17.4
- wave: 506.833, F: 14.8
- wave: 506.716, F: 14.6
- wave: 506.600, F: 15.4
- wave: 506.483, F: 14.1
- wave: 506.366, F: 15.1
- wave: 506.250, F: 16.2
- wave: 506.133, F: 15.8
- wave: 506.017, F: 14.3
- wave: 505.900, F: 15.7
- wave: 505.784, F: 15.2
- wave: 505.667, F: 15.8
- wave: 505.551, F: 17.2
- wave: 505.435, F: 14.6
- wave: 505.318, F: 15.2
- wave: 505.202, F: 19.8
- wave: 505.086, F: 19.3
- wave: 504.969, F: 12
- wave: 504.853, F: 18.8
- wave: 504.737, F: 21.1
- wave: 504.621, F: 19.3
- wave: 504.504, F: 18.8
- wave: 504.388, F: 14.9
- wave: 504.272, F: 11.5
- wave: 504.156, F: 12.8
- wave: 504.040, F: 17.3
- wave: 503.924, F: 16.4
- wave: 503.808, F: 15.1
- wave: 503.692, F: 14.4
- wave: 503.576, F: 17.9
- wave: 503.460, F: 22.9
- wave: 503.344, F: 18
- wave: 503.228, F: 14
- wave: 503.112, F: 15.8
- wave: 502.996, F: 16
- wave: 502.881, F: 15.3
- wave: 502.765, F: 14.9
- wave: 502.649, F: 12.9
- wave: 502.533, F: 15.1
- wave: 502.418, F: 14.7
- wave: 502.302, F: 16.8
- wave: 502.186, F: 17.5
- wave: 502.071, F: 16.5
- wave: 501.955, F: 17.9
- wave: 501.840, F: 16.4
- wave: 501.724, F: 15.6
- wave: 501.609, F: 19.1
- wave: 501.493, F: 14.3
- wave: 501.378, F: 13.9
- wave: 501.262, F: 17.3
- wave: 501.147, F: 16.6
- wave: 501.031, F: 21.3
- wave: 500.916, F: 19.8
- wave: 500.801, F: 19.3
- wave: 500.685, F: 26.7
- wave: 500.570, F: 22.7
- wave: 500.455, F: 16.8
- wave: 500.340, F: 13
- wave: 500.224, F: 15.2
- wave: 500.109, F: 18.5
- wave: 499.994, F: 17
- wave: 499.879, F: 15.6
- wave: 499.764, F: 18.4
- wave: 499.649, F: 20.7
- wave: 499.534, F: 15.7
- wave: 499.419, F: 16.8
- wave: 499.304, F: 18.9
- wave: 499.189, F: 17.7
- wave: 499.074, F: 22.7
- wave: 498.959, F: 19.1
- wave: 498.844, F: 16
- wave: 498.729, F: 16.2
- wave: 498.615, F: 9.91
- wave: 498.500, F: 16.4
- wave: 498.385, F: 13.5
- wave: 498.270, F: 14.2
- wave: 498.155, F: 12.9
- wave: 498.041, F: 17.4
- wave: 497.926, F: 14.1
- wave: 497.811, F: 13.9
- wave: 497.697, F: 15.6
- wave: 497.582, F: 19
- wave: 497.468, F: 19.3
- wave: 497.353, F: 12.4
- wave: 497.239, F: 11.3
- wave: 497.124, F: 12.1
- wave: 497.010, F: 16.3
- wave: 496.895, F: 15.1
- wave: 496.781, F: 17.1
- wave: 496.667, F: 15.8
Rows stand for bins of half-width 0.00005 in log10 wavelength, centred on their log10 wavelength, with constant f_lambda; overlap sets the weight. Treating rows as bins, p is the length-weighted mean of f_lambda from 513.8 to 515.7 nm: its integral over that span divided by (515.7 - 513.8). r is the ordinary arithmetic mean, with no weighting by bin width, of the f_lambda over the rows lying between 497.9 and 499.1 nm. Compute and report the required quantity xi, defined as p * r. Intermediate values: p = 14.6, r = 15.7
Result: 229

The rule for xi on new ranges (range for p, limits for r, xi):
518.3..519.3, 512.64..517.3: 233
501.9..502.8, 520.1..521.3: 227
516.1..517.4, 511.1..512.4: 197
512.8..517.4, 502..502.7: 228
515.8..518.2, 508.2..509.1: 235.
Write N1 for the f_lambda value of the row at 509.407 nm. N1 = 15.9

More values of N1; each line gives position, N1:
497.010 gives 16.3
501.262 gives 17.3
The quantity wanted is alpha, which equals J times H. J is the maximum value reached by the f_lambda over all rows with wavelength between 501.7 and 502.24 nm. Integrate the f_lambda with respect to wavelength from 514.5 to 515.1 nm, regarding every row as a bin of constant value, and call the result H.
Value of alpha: 152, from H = 8.5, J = 17.9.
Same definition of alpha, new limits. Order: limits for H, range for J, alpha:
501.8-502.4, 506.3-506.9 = 156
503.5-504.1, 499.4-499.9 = 204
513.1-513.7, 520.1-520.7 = 148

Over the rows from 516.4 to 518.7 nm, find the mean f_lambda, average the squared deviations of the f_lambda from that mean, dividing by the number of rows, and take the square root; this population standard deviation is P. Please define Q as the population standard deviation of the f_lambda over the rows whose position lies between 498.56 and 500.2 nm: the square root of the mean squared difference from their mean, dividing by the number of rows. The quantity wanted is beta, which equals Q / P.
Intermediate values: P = 2.0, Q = 2.8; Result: 1.43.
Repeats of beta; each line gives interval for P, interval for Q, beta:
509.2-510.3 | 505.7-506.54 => 0.52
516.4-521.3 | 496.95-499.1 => 1.46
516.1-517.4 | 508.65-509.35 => 1.54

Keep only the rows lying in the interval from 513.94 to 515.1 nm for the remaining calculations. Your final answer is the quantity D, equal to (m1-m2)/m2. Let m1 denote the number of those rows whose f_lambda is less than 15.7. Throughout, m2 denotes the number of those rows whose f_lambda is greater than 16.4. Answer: 6.0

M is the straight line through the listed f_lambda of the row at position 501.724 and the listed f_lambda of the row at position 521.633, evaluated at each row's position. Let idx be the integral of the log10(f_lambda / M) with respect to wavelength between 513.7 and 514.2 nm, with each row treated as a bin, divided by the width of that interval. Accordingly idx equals 0.10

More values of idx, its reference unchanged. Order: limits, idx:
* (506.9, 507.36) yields 0.04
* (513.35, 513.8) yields 0.11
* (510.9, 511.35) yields 0.08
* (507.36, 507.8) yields 0.08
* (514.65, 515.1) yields 0.03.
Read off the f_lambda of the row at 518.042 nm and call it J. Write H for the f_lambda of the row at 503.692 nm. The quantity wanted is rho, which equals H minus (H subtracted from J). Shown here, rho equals 15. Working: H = 14.4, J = 14.2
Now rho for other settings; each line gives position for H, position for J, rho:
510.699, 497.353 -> 16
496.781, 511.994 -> 24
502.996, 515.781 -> 14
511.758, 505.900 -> 11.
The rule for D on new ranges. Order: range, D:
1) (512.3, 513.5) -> 0.0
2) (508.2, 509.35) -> -0.4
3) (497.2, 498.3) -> 1.3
